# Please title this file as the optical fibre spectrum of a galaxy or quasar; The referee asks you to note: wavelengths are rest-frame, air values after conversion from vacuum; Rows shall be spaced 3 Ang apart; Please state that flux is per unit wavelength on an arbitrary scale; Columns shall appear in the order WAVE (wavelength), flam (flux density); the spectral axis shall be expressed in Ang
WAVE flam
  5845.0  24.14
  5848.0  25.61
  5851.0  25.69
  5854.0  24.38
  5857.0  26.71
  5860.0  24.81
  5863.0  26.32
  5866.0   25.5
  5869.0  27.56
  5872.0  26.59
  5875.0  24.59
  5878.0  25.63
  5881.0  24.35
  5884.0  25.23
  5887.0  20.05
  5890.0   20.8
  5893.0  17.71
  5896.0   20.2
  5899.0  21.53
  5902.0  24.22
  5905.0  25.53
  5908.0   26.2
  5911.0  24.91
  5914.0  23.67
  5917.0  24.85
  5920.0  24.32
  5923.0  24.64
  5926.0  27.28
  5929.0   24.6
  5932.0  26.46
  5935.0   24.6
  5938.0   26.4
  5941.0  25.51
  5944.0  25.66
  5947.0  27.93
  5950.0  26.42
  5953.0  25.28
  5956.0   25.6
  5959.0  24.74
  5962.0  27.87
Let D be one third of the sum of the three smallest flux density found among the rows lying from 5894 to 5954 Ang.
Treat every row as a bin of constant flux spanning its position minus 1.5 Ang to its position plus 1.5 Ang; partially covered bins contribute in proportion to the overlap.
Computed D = 22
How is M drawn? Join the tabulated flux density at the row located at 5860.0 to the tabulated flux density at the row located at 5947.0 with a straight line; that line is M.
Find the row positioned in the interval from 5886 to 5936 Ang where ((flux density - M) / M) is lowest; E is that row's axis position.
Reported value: 5893.0 Ang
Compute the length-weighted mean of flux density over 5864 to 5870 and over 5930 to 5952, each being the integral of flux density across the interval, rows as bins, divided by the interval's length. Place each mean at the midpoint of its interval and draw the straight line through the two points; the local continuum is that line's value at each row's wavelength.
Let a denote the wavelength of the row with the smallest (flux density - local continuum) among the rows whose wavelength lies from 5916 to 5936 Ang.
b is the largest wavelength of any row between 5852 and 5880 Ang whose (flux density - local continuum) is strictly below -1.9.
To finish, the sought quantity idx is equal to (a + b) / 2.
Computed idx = 5887.0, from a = 5920.0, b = 5854.0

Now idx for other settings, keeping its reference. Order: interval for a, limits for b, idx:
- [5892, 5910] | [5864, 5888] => 5890.0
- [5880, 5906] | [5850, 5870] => 5873.5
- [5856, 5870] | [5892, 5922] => 5887.0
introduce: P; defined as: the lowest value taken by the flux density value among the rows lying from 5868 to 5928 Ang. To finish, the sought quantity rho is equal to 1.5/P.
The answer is 0.0847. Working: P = 17.71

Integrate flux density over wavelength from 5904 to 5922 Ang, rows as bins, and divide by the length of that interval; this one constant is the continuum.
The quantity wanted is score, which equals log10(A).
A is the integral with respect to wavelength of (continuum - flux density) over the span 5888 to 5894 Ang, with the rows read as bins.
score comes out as 1.5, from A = 33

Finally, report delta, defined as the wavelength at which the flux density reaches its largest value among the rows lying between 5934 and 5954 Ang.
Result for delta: 5947.0 Ang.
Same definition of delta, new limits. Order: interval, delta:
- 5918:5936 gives 5926.0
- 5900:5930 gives 5926.0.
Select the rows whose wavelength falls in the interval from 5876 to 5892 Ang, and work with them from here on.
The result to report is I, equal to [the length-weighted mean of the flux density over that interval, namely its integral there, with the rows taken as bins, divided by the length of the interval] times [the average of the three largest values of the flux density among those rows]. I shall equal 579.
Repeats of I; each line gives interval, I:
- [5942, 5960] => 692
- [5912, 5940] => 673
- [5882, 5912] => 581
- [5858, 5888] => 675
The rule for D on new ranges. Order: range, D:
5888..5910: 20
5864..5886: 25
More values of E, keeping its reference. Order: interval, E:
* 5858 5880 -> 5875.0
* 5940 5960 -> 5959.0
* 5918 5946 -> 5935.0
